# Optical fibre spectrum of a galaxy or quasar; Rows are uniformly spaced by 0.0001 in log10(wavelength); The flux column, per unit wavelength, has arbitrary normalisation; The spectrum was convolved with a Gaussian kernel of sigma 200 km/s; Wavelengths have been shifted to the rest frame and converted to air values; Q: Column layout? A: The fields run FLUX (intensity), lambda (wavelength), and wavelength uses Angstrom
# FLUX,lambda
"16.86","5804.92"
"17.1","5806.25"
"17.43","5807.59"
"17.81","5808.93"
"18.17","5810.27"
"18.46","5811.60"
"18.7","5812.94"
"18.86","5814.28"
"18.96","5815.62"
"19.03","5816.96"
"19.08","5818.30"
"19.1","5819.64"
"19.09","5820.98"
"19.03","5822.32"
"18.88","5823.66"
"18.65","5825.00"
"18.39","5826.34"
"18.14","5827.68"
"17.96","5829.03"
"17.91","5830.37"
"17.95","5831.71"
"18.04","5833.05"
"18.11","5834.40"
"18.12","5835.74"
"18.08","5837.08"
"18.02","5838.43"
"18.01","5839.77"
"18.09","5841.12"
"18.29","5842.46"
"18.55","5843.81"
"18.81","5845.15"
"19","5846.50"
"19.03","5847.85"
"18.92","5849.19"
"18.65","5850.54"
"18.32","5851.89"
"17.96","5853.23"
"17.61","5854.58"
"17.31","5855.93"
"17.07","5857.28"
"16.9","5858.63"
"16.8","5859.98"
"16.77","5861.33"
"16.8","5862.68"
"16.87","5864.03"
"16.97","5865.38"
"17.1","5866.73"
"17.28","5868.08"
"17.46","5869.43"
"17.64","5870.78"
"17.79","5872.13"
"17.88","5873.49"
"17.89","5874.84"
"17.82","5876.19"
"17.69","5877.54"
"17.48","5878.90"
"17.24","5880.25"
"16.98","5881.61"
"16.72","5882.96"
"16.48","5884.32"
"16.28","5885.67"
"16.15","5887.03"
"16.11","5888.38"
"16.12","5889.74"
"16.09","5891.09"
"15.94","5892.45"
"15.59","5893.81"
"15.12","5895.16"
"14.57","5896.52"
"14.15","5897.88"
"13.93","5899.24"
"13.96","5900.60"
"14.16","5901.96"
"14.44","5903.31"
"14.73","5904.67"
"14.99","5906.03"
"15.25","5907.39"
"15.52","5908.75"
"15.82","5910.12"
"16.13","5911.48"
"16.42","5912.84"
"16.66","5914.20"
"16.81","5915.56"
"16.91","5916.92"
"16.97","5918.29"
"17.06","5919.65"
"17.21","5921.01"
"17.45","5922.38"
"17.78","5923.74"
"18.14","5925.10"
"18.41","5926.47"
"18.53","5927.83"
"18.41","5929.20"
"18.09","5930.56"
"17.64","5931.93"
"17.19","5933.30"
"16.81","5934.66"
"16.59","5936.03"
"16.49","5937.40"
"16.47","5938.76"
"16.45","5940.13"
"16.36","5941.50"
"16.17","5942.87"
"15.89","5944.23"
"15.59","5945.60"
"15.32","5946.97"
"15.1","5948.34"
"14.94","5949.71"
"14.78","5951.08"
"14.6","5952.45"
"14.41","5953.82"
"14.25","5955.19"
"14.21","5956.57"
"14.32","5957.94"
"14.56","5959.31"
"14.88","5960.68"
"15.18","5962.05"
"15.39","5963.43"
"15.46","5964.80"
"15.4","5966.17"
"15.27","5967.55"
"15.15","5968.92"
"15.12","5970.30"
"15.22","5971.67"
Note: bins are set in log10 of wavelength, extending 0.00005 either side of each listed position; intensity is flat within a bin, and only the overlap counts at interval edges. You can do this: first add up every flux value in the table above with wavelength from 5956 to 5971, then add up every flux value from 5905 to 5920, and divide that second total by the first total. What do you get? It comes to 1.08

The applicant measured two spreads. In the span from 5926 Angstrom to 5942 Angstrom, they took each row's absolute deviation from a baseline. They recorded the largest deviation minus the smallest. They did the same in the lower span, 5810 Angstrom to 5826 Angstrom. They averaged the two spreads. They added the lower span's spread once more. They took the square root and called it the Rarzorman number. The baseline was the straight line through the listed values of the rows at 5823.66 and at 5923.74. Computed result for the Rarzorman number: 1.4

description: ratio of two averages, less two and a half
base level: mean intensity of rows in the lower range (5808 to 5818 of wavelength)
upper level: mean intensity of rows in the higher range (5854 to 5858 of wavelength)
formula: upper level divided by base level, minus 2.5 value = -1.57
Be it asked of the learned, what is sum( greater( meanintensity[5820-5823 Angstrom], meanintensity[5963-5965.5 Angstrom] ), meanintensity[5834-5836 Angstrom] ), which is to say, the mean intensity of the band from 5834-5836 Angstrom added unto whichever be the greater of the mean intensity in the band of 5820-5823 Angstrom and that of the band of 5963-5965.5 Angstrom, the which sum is 37.2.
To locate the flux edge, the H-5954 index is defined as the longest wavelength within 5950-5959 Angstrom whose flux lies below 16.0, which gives 5957.94 Angstrom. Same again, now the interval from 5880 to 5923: 5910.12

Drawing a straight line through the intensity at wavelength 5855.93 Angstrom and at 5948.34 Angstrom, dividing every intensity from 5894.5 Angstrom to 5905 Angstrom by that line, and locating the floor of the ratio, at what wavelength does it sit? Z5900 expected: 5899.24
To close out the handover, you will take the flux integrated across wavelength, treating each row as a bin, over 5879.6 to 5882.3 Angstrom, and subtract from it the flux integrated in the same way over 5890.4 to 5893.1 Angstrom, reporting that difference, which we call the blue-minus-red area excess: 2.9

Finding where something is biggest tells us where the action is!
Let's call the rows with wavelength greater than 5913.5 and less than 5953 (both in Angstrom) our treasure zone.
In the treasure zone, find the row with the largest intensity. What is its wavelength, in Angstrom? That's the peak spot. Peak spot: 5927.83 Angstrom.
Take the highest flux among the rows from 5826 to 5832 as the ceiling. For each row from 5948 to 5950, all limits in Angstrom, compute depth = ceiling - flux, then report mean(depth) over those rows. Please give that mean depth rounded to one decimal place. 3.4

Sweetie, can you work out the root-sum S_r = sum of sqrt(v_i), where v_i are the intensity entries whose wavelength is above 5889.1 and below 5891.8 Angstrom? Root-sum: 8.03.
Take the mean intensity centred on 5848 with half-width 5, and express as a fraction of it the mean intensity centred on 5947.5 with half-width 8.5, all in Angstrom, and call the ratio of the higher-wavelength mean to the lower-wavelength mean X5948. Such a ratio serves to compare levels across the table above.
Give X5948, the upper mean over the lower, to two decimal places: 0.82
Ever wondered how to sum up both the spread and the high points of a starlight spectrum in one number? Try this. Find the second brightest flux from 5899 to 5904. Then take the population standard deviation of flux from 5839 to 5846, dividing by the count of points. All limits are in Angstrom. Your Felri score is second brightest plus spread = 14.46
